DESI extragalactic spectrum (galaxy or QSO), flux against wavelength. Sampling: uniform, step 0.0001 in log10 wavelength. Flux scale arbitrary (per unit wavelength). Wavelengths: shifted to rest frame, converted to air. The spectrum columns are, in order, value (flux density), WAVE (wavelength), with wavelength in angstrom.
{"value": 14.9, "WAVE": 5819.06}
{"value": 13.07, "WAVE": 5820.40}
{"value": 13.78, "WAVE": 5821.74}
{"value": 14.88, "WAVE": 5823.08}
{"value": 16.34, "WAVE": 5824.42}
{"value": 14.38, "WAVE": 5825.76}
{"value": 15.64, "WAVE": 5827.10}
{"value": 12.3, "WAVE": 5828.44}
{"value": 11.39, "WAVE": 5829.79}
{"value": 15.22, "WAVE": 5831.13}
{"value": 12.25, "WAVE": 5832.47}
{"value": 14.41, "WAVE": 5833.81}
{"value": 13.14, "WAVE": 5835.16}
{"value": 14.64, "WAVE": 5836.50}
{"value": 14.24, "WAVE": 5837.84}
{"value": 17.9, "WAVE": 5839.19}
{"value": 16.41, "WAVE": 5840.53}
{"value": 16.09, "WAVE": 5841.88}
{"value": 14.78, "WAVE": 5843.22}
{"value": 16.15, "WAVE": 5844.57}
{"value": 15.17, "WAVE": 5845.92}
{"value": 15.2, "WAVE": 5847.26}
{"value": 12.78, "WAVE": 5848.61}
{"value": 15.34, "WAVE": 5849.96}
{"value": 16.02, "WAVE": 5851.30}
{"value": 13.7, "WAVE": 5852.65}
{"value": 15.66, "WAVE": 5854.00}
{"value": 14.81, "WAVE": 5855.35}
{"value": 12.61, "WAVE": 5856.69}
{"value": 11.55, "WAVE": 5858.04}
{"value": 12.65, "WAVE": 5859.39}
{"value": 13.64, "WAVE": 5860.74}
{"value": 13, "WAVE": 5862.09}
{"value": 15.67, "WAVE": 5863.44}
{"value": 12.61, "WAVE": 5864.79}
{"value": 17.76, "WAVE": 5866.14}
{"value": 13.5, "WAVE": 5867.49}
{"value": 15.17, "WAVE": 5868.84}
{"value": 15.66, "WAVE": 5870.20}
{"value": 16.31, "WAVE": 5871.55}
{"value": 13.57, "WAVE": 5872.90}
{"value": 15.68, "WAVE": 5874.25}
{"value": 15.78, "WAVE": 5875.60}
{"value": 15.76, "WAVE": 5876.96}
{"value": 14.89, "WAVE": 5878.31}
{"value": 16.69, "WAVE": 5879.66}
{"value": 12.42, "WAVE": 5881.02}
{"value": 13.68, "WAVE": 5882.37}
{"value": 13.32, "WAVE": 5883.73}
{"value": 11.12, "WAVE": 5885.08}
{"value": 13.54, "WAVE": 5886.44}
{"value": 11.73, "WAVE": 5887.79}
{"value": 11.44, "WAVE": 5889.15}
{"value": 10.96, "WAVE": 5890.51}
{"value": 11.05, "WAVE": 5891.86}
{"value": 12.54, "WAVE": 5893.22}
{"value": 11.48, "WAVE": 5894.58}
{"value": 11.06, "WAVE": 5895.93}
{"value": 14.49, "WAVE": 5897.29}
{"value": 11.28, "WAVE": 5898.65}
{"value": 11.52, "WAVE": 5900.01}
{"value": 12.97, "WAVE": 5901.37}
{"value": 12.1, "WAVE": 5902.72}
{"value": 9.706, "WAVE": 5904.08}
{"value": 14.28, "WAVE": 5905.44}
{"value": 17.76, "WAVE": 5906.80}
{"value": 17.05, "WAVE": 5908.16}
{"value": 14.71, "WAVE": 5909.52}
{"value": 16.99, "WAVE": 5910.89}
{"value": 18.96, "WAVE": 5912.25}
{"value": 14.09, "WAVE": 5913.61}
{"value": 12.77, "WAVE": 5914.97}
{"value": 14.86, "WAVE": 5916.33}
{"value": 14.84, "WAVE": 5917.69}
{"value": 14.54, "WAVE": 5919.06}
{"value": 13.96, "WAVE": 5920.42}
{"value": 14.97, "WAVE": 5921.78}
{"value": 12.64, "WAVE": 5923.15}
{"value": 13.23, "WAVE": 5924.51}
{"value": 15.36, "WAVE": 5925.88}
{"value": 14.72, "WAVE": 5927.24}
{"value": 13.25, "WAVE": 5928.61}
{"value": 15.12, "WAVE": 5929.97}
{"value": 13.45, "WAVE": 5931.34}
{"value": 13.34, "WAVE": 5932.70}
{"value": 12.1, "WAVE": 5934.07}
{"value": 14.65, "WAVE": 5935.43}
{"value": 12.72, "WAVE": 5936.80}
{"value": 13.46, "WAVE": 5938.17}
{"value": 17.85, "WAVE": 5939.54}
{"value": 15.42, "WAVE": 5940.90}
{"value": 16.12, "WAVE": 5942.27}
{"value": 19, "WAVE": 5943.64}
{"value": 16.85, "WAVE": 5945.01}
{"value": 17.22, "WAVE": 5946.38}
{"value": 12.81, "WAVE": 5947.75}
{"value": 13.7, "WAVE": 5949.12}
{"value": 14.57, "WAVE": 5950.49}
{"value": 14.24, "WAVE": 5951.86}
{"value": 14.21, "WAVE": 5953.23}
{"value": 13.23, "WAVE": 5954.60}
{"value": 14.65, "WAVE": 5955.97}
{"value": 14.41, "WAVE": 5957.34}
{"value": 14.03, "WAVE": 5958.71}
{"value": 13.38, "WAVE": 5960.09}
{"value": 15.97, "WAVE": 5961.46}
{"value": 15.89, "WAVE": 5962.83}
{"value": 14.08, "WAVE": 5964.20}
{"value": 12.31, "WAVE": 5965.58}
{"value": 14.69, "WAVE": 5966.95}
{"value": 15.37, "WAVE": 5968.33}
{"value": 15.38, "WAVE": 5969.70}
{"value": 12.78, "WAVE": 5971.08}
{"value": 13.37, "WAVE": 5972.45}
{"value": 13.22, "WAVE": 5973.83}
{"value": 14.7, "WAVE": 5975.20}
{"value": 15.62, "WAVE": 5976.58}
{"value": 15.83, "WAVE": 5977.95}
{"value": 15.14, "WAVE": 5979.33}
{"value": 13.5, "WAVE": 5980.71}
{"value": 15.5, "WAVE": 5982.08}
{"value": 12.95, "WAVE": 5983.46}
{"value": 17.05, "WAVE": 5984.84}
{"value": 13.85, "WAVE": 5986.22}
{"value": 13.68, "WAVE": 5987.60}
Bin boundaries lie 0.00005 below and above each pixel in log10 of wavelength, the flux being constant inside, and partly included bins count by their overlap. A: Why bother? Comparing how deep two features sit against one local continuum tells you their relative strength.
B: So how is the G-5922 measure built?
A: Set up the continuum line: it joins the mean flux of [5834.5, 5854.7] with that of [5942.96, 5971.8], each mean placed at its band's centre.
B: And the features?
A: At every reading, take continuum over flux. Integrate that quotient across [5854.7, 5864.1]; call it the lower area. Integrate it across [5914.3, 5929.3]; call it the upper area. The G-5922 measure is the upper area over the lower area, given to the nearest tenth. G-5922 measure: 1.5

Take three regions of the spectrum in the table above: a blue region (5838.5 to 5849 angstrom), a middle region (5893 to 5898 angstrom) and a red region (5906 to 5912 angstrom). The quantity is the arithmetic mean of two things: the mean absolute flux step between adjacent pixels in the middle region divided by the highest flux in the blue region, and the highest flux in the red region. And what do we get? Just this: 8.9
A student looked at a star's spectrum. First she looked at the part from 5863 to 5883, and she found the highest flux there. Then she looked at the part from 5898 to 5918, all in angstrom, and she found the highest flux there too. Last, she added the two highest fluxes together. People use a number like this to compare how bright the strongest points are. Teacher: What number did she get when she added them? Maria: 36.7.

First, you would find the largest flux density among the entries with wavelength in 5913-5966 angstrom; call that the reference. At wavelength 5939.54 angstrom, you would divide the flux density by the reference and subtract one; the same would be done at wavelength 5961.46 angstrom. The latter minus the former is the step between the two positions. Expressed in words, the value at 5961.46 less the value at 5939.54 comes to -0.10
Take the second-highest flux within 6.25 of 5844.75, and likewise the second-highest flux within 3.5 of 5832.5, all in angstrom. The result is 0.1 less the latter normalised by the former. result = -0.78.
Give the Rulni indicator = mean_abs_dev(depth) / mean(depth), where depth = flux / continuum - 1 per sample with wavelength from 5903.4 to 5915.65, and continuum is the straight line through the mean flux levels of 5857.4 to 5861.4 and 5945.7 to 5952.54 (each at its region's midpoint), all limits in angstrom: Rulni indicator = 1.5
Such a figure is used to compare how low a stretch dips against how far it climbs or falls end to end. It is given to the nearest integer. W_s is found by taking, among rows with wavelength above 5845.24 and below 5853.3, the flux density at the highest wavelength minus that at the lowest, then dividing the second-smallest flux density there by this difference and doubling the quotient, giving -19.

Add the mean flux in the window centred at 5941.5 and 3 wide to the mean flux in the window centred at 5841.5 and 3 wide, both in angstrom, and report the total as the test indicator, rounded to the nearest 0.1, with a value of 32.0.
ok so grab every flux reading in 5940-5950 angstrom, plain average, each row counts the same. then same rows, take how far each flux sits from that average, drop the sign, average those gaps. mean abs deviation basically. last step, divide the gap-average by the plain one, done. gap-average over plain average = 0.10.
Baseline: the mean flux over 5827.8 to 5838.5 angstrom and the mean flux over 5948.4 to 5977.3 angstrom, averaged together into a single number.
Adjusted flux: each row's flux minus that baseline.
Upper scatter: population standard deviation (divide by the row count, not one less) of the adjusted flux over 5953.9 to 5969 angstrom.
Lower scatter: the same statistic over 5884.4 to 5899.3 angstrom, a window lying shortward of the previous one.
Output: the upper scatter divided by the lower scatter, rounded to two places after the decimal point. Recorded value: 0.97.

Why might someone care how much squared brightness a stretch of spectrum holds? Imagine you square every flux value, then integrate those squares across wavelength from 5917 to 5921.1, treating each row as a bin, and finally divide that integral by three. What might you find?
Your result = 285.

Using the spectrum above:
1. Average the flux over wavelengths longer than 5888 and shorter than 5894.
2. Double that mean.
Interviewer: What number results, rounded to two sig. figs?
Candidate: 23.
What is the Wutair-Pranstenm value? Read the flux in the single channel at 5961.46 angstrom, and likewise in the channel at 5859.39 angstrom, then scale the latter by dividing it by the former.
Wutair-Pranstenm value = 0.79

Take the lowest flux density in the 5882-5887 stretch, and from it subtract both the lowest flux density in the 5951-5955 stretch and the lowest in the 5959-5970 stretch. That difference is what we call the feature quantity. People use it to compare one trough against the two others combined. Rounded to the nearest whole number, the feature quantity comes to -14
